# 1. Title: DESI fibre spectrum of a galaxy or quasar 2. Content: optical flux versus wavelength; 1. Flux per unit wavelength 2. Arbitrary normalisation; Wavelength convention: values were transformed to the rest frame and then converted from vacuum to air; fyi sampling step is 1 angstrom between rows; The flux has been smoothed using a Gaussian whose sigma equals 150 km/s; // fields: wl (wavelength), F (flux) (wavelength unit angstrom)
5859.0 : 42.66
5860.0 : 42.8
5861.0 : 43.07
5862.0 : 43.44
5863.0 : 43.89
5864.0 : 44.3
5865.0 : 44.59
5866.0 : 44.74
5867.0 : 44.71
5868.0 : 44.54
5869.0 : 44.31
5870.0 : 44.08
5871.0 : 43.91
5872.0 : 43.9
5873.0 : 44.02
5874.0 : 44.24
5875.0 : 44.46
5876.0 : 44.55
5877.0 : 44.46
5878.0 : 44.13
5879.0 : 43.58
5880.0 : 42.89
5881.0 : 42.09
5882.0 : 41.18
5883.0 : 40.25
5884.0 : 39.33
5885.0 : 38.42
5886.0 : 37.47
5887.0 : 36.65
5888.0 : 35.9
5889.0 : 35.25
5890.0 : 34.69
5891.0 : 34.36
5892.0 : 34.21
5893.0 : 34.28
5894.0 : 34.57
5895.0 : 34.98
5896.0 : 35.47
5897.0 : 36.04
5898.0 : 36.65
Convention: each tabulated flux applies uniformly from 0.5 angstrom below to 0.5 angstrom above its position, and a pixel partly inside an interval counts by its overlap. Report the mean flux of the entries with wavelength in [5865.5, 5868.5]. 45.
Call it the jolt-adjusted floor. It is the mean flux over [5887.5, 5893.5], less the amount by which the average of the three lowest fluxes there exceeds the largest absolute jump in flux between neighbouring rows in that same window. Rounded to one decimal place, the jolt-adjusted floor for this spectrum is 1.1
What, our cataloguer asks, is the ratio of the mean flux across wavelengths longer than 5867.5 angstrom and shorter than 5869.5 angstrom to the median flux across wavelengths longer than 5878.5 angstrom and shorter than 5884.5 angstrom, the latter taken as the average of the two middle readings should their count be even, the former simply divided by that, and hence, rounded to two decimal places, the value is 1.07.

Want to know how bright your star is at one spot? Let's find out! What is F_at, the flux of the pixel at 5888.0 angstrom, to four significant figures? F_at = 35.90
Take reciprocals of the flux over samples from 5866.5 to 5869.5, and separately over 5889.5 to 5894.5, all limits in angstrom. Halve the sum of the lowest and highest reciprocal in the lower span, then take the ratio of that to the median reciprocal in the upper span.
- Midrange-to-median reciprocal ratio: 0.77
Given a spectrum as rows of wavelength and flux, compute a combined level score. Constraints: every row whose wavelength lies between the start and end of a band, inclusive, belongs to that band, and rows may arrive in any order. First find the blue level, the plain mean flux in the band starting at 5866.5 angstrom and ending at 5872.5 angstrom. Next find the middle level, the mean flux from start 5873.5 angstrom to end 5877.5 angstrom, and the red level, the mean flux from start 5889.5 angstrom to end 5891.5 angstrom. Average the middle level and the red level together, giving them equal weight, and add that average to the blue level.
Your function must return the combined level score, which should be 83.7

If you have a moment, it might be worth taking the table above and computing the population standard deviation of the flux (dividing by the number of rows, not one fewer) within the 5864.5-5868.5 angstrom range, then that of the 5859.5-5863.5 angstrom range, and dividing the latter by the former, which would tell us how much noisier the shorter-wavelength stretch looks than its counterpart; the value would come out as 5.0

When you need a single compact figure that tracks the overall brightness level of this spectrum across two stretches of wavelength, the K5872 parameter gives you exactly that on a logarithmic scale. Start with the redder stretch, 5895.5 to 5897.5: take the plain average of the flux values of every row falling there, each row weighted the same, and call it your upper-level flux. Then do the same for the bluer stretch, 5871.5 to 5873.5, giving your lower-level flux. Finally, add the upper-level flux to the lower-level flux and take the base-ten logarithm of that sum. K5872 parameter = 1.902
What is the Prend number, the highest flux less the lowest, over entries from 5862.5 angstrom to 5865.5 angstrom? 0.70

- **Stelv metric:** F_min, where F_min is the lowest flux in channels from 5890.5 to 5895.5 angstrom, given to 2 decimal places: 34.21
